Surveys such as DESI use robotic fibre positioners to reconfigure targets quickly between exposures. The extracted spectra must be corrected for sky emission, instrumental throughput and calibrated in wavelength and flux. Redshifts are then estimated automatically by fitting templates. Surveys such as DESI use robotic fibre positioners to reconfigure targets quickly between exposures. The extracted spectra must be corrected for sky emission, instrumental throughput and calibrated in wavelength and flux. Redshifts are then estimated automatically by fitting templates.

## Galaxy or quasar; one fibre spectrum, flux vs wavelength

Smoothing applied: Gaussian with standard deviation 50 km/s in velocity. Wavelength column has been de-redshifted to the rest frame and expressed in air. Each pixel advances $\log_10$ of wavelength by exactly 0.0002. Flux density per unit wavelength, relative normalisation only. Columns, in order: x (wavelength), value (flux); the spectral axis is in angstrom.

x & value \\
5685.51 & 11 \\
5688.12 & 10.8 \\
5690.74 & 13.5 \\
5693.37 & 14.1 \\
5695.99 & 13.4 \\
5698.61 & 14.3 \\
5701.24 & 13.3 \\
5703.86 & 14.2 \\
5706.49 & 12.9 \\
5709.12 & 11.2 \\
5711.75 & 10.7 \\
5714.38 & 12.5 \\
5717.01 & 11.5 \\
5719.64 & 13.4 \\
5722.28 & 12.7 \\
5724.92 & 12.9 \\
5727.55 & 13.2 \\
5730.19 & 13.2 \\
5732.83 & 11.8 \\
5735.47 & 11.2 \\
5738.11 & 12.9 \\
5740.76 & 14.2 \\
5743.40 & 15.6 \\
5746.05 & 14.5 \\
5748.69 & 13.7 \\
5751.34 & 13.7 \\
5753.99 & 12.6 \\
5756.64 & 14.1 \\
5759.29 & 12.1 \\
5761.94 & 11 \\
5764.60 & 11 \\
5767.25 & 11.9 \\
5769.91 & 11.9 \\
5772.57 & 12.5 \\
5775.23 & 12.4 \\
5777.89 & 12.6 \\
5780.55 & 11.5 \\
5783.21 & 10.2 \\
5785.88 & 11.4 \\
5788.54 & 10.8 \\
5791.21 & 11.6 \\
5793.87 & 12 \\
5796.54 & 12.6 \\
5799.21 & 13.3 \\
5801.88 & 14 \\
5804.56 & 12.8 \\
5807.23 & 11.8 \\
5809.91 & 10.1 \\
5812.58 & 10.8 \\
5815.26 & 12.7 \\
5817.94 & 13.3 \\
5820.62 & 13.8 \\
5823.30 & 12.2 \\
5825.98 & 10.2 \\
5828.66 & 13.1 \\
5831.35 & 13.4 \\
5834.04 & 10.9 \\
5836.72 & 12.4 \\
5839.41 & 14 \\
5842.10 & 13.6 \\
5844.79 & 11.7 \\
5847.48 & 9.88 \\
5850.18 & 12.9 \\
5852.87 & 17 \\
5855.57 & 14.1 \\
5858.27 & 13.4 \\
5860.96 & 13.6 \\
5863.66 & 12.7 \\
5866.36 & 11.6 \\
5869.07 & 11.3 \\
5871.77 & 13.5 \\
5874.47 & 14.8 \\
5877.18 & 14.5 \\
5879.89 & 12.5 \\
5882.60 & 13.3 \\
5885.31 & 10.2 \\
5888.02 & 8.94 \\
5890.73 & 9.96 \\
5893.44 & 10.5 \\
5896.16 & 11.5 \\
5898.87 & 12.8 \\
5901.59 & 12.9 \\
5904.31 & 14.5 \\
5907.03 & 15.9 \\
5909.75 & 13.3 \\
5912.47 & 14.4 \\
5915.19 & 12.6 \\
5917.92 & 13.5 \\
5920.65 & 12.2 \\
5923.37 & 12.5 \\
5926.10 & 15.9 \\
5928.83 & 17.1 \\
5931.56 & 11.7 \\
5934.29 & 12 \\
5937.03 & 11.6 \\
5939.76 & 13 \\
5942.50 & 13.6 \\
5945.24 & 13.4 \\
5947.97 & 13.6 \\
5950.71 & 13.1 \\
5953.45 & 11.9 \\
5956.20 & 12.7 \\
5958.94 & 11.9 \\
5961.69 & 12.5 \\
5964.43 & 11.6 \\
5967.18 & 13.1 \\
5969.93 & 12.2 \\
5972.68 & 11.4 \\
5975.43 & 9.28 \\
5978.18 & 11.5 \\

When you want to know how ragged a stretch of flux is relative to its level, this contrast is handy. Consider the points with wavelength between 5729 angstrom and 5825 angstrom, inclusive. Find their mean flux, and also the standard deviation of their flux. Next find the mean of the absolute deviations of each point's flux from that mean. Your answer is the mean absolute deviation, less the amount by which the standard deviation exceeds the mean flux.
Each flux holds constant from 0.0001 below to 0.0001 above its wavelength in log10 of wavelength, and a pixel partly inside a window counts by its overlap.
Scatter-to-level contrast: 12.2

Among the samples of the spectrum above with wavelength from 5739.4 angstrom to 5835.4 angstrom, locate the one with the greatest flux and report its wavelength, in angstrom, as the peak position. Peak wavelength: 5743.40 angstrom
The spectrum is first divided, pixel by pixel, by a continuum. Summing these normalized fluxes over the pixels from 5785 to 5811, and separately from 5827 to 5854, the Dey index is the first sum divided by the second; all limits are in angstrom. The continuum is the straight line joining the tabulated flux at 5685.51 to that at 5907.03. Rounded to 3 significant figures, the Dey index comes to 1.00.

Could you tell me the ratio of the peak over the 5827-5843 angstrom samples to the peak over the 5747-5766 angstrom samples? 0.993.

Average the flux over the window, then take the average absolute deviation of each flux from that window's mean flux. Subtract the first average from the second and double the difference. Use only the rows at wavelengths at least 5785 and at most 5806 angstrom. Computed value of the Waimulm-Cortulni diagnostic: -22.9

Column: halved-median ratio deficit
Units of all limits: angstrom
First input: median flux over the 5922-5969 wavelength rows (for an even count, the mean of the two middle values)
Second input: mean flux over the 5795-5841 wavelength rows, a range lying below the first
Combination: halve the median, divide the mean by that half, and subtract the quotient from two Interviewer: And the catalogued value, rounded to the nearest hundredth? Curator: 0.04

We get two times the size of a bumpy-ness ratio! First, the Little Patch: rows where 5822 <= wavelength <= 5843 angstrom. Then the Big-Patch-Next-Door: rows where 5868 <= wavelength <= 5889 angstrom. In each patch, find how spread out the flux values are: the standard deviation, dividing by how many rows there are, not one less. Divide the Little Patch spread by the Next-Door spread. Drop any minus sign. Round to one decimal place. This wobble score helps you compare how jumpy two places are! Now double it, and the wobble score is 1.3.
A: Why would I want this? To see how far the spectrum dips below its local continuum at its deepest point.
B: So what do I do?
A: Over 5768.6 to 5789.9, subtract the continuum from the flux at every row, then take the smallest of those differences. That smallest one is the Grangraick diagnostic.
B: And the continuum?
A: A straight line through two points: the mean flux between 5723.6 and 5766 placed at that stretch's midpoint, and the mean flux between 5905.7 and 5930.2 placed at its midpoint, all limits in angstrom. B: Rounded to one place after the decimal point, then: -3.0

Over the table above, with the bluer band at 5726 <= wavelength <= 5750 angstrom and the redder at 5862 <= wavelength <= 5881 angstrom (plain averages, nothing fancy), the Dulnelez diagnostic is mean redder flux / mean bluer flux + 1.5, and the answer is 2.47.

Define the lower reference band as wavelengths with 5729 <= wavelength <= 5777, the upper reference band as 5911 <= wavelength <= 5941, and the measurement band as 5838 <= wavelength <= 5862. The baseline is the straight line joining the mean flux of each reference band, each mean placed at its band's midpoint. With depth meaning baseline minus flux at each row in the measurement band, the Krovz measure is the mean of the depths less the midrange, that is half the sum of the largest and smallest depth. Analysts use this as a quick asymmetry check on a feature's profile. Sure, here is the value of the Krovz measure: 0.1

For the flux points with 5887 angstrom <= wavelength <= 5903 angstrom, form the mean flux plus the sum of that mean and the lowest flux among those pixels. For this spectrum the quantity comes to 31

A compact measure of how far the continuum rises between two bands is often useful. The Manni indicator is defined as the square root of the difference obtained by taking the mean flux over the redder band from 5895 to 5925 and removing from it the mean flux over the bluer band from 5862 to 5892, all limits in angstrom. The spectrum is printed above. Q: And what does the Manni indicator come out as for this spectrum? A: 1.1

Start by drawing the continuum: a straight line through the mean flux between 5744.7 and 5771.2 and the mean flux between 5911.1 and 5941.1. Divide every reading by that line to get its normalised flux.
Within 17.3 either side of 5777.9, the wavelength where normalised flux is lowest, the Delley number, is 5783.21 angstrom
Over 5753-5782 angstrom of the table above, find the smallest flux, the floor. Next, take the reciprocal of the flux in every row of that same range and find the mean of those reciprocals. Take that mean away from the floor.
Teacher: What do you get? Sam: 10.9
